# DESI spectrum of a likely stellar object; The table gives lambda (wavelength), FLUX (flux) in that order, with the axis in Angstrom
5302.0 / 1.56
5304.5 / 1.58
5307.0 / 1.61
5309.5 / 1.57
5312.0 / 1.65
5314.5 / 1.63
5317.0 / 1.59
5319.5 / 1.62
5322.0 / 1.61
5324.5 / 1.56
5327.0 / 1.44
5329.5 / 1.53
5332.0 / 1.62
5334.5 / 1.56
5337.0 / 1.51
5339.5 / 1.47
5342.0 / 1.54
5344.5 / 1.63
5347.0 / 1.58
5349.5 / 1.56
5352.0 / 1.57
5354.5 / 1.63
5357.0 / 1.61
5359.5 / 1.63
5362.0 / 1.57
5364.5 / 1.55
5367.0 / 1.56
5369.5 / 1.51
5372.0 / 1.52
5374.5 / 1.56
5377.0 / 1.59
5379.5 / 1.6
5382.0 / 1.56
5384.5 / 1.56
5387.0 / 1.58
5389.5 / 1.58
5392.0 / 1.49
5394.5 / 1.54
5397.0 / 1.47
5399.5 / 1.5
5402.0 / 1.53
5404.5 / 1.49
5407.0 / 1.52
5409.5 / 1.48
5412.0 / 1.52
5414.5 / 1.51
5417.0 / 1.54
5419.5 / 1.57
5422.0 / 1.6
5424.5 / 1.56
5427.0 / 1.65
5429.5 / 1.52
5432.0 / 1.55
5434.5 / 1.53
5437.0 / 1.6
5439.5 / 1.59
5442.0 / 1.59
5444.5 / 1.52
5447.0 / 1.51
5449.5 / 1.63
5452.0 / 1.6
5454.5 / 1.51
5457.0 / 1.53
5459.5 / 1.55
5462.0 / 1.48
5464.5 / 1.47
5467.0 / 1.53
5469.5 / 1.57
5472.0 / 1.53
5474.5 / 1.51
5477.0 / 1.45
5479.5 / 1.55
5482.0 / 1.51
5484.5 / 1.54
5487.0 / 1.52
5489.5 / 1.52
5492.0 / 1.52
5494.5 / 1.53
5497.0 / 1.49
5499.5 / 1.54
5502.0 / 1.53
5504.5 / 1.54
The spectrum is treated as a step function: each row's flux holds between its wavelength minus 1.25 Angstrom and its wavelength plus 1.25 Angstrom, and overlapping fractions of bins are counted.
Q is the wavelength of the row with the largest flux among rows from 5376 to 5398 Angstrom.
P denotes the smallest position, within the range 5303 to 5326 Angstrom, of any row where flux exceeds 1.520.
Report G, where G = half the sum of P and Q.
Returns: 5342.0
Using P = 5304.5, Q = 5379.5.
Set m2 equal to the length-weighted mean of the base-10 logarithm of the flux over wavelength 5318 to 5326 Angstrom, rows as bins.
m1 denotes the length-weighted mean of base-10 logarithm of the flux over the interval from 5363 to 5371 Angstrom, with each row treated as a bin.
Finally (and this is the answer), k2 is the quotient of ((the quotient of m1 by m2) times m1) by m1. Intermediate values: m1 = 0.188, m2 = 0.202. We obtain 0.93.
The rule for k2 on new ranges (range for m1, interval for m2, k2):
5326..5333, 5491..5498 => 1.02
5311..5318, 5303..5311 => 1.05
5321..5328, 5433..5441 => 0.95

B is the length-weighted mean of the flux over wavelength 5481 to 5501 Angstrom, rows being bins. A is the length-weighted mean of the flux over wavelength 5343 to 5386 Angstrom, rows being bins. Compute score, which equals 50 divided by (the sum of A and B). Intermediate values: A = 1.58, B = 1.52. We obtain 16.1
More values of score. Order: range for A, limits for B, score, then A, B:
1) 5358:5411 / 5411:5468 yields 16.2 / 1.54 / 1.55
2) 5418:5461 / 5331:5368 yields 15.9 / 1.56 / 1.57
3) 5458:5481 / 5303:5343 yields 16.2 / 1.52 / 1.57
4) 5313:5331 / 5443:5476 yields 16.1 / 1.57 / 1.53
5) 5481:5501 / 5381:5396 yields 16.3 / 1.52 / 1.55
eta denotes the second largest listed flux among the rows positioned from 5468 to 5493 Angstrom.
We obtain 1.55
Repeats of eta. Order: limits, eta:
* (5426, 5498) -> 1.63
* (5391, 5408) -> 1.53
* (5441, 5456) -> 1.6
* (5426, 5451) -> 1.63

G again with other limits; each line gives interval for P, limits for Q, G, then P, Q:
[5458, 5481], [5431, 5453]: 5454.5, 5459.5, 5449.5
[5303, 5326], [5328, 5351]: 5324.5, 5304.5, 5344.5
